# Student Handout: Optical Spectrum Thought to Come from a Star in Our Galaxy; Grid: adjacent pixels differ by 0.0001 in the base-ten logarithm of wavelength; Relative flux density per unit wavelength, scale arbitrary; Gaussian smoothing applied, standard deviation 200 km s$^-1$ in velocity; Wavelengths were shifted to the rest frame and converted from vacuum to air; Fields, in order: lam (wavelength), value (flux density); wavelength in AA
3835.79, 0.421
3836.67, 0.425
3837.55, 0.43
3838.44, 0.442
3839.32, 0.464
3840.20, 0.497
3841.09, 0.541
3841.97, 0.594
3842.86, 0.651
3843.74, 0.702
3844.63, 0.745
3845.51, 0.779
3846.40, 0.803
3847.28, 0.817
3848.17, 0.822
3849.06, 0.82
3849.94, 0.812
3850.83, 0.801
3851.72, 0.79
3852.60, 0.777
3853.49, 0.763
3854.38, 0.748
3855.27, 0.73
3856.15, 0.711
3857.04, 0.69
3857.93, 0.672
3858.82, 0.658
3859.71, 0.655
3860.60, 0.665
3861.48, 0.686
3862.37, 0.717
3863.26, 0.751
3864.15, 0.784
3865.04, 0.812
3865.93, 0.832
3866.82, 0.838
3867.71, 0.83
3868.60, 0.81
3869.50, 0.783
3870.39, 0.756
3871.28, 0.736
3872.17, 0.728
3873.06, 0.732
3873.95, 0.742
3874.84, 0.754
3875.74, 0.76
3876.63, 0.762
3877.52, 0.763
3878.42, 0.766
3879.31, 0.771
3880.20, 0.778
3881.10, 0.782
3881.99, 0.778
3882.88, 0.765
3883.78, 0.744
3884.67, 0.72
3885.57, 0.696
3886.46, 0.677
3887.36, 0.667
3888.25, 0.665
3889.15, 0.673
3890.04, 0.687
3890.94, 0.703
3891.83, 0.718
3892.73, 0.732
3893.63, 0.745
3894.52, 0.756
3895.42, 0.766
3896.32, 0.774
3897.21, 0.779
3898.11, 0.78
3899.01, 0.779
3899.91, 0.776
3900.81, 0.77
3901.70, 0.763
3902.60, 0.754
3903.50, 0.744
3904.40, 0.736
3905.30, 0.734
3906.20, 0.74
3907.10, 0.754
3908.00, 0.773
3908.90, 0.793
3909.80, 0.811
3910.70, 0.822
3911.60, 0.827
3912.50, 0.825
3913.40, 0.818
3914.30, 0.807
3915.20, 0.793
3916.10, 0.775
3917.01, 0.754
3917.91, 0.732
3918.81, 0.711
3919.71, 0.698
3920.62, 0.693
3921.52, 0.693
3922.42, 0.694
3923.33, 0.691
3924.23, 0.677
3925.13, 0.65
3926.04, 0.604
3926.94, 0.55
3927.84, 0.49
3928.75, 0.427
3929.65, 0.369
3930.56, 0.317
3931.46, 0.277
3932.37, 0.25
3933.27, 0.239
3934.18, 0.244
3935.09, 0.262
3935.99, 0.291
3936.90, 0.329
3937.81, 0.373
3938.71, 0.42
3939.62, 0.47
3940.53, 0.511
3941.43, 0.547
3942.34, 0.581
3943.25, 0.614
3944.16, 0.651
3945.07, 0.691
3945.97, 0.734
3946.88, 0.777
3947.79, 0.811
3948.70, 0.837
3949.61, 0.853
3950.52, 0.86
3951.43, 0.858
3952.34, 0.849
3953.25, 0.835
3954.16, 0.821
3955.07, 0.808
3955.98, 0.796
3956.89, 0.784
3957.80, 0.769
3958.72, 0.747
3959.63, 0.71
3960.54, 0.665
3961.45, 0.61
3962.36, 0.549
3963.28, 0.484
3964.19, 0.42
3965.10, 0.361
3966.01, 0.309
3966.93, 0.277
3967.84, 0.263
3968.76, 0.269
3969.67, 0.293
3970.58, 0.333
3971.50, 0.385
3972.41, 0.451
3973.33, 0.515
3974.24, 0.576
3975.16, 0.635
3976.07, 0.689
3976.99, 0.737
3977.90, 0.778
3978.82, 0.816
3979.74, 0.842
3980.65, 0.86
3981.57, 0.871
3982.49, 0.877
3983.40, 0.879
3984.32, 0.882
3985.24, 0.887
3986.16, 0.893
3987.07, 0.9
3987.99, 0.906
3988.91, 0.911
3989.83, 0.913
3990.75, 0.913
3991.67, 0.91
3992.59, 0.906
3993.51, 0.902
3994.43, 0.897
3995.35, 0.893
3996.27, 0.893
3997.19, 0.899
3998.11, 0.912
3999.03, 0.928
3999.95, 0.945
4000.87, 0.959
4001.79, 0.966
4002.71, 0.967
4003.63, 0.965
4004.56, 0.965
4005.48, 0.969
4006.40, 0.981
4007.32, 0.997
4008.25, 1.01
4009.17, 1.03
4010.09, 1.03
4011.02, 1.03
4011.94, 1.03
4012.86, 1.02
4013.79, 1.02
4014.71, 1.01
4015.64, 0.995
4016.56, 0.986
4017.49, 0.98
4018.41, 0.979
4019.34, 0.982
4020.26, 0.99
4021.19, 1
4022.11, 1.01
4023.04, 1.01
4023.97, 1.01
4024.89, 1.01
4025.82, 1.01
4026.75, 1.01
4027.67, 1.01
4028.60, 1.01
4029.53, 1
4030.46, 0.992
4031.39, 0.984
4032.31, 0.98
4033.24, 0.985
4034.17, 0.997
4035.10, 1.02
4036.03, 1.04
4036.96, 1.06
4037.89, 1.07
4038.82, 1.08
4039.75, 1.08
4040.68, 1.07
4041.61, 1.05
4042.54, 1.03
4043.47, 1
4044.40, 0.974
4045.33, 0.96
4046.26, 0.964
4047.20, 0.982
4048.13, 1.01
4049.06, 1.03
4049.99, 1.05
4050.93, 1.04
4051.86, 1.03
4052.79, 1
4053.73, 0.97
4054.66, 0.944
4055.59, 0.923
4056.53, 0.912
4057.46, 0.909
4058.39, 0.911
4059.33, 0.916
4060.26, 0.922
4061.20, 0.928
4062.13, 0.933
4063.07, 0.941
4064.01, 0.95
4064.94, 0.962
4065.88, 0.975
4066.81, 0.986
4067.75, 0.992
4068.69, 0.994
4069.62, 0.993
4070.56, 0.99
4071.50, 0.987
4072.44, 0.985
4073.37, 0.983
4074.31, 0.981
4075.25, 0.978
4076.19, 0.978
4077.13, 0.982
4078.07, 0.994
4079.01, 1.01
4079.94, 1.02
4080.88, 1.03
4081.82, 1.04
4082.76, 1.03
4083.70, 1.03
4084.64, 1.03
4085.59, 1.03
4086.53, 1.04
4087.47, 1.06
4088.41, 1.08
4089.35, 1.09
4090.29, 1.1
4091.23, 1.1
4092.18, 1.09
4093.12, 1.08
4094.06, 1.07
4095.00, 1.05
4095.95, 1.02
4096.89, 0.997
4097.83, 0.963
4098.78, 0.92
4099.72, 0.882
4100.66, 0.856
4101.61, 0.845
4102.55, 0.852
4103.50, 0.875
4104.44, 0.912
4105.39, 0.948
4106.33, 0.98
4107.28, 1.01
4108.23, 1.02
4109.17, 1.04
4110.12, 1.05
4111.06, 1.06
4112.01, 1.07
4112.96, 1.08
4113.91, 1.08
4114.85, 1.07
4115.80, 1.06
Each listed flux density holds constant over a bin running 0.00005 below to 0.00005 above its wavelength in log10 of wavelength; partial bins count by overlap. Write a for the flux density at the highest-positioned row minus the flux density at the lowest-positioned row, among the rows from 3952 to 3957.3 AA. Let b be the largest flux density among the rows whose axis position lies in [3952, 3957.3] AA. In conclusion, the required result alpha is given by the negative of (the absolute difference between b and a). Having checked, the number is -0.91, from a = -0.065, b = 0.849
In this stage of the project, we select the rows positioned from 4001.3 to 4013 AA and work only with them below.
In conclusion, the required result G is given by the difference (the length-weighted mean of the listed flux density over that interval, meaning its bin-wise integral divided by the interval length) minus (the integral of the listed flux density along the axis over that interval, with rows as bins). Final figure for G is -10.7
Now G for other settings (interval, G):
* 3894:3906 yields -8.4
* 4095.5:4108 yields -10.7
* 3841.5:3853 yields -8.0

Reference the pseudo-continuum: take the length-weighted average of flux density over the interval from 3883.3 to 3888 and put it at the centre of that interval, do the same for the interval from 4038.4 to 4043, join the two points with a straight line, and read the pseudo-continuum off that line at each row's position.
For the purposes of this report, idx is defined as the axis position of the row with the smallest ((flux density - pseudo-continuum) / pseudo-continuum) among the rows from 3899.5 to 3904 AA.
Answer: 3903.50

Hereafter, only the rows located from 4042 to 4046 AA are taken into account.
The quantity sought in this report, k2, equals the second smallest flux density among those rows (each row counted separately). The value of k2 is 0.974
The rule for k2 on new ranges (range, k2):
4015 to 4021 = 0.98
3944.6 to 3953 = 0.734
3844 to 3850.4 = 0.779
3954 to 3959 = 0.769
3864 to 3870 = 0.784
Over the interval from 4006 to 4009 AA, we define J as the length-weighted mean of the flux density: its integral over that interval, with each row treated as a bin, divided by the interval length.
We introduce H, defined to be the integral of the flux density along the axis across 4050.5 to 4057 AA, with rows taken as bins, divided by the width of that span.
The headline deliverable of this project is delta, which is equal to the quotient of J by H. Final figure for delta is 1.0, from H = 0.97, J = 1.00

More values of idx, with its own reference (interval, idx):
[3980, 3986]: 3980.65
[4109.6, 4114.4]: 4110.12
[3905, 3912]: 3905.30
